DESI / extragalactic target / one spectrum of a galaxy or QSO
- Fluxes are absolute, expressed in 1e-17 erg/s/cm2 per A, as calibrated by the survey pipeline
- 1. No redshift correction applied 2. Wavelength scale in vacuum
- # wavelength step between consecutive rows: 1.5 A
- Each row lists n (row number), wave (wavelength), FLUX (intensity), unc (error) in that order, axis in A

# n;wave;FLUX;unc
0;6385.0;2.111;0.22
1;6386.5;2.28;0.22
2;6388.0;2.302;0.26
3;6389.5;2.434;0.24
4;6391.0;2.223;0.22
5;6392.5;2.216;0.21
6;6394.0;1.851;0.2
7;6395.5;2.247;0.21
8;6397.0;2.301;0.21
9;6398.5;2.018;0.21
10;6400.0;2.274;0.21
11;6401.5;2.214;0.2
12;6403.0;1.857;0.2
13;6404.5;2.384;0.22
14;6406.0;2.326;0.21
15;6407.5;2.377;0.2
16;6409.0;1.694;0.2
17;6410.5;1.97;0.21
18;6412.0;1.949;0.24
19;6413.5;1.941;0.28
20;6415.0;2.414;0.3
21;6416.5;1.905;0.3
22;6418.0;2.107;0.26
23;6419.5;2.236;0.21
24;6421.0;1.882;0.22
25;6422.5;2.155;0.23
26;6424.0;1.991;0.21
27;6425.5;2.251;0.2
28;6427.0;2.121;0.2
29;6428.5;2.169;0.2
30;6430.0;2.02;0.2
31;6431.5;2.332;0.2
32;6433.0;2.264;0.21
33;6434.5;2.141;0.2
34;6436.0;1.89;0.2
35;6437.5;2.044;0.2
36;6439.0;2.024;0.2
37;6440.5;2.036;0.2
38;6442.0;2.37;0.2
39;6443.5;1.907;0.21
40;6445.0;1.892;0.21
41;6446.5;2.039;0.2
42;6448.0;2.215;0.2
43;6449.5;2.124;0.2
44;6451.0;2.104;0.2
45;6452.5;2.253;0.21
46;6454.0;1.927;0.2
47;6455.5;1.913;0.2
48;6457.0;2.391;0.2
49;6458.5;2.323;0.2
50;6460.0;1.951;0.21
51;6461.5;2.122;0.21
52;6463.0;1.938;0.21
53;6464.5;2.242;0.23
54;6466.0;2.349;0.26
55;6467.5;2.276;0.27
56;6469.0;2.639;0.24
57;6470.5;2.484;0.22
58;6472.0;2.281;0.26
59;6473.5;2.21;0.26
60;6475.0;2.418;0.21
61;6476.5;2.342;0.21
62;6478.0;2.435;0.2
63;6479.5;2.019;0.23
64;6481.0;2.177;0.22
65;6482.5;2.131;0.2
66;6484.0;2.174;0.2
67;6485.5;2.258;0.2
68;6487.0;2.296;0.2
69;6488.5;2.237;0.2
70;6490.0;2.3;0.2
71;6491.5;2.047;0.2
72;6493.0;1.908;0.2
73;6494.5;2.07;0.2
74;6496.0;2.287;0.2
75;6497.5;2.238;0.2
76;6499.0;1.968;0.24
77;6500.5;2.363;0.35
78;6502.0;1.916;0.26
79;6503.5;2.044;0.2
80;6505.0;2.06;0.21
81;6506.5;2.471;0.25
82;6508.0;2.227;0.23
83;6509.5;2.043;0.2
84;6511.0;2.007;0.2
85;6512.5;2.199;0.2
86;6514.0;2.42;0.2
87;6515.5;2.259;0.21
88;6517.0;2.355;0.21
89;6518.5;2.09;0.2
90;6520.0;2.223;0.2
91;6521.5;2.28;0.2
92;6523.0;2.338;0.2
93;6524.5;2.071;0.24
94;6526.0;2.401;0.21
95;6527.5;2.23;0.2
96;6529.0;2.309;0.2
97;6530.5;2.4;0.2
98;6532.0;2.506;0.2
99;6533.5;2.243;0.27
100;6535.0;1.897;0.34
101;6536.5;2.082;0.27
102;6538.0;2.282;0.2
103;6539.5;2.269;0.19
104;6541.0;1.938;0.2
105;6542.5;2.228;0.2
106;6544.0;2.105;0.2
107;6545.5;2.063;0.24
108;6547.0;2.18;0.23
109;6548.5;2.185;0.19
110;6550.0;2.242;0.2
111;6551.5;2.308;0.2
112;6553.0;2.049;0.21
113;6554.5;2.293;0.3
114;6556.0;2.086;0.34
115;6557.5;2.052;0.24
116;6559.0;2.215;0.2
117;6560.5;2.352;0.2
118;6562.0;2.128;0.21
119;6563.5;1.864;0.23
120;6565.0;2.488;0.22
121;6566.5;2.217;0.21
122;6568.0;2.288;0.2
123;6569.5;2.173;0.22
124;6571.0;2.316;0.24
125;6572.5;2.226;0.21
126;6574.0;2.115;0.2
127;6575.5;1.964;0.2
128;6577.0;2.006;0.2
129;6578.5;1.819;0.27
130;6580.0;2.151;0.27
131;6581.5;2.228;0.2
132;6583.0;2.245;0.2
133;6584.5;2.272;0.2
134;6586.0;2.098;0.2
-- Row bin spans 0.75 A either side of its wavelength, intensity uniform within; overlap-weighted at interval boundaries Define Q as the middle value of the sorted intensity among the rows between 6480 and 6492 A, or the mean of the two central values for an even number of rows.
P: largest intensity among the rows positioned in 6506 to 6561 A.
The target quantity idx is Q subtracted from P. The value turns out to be 0.30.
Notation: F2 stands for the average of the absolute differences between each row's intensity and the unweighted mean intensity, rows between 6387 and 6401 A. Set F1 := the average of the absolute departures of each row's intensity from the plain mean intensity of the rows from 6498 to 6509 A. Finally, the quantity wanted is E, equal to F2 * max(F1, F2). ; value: 0.0212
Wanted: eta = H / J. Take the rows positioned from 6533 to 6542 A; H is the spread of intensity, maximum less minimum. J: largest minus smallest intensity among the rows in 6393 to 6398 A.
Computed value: 0.86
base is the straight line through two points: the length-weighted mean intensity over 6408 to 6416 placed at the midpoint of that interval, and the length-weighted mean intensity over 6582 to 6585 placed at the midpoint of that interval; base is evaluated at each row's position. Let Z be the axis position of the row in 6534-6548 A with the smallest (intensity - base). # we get 6535.0 A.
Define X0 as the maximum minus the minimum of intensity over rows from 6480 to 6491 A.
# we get 0.169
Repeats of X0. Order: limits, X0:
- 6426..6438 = 0.442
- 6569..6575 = 0.201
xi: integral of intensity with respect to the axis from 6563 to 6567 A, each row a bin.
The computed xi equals 8.8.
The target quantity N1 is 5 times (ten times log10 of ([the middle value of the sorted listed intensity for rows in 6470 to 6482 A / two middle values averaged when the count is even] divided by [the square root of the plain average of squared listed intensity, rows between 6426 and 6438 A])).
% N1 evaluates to 1.81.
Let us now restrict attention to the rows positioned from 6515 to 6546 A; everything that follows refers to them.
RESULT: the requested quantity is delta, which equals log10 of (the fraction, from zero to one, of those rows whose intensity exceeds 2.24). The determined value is -0.28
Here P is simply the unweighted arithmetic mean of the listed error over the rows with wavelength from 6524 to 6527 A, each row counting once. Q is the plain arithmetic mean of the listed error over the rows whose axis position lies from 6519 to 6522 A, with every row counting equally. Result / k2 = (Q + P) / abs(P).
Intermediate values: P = 0.225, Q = 0.200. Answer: 1.89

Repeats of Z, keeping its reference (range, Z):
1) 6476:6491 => 6479.5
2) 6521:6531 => 6524.5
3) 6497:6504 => 6502.0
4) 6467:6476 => 6473.5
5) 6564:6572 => 6569.5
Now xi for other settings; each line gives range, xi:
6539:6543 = 8.5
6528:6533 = 11.9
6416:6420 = 8.3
